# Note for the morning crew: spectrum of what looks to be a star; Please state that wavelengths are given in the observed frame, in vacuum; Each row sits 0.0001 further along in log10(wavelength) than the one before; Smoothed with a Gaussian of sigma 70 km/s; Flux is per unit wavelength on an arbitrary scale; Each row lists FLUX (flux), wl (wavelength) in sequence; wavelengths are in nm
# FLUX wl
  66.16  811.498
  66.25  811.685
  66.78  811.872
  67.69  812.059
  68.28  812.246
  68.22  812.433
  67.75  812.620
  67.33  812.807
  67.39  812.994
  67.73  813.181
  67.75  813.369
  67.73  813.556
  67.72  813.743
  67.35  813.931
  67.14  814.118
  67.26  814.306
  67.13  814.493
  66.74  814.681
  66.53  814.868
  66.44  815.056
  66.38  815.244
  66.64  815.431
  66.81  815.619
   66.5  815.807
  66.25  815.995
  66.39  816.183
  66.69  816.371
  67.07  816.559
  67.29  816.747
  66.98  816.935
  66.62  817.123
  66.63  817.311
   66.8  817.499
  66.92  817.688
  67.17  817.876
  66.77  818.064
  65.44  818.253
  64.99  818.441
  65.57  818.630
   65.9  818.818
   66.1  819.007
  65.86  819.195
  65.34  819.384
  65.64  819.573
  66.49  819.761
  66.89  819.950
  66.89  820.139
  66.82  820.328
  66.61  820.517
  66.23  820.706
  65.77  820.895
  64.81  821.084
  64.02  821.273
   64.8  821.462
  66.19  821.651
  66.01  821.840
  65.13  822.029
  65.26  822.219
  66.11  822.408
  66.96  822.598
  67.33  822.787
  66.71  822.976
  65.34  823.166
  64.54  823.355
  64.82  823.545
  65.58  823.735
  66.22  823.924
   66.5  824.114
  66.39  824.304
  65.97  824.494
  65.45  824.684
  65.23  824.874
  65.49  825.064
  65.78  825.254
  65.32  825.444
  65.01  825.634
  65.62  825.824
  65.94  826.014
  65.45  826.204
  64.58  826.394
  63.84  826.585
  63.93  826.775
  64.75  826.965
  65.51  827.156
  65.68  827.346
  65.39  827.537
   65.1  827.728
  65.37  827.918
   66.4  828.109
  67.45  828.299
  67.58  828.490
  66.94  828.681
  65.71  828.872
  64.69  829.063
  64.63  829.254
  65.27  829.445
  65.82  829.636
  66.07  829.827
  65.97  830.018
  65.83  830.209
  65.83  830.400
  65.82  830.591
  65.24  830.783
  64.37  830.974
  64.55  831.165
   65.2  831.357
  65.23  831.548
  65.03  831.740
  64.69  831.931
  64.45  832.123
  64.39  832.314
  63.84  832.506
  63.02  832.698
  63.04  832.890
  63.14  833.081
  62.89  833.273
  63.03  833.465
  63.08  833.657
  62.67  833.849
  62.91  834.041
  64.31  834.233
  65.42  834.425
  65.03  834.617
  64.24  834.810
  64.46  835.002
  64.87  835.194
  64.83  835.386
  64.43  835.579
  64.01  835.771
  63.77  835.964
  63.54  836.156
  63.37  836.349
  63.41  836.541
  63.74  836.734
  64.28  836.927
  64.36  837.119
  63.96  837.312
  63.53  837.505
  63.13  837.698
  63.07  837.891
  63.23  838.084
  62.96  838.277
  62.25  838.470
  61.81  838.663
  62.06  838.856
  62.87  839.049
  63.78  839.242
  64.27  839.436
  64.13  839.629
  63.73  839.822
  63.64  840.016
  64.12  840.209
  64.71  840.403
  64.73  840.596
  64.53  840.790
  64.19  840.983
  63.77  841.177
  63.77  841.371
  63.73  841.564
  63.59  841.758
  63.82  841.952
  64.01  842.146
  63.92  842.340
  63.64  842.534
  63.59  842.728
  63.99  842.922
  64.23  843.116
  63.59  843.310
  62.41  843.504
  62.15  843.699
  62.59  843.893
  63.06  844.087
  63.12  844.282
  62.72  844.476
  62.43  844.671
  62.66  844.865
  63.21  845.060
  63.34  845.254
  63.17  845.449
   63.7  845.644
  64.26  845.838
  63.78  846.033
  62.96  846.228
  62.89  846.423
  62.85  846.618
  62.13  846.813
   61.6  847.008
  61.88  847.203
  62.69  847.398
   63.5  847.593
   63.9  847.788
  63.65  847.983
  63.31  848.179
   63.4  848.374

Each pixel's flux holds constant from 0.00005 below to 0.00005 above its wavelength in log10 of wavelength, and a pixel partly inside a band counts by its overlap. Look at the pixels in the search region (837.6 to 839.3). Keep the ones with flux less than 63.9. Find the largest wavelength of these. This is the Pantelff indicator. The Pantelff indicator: 839.242 nm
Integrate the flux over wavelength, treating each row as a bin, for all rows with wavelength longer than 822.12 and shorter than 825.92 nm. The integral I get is 250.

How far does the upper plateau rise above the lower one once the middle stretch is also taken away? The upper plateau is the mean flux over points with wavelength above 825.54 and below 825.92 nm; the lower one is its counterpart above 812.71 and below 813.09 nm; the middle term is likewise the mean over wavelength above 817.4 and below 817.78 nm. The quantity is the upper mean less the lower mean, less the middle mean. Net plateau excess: -68.9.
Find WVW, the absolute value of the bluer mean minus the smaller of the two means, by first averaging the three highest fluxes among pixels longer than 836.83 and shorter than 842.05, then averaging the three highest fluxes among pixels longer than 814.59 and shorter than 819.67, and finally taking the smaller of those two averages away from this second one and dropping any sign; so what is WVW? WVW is 2.5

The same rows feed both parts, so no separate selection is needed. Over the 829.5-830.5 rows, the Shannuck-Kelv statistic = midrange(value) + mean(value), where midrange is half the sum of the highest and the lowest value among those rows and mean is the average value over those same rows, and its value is 132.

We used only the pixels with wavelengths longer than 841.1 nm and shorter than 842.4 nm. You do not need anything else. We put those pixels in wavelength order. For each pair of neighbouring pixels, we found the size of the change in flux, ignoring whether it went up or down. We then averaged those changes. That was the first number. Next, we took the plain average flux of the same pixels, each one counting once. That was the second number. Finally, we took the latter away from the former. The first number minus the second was -63.7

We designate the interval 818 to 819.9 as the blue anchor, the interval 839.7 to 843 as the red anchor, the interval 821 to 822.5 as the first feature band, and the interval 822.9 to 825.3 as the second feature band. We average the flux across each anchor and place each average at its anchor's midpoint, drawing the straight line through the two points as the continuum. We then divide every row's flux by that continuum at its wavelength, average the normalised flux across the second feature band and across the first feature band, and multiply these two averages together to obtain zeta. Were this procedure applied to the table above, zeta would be 1.000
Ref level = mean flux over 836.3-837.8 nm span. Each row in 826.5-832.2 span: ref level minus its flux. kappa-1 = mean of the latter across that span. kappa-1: -1.7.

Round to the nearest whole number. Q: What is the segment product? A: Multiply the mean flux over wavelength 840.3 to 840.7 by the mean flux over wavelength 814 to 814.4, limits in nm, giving 4349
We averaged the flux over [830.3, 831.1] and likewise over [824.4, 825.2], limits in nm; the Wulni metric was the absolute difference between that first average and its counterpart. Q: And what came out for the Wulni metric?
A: 0.2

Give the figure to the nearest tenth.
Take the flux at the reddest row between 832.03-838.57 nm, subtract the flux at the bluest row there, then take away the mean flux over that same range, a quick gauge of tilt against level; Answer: -65.9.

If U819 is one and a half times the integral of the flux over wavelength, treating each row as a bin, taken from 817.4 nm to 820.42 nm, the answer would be 300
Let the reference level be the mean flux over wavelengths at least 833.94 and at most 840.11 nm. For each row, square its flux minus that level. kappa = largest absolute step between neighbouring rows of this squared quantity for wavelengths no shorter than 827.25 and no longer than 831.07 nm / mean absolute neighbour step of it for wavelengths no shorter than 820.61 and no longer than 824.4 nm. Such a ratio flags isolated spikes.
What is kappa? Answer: 2.7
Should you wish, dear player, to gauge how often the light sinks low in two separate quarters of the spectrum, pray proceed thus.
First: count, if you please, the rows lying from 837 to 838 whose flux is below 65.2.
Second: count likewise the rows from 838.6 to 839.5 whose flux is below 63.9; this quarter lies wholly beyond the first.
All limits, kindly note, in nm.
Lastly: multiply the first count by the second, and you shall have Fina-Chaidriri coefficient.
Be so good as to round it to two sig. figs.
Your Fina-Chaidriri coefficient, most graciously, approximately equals 20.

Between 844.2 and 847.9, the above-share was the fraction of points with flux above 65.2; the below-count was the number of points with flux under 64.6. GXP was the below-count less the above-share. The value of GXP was 19.0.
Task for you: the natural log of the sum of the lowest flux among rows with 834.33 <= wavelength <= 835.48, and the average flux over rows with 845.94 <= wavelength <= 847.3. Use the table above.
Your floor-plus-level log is 4.84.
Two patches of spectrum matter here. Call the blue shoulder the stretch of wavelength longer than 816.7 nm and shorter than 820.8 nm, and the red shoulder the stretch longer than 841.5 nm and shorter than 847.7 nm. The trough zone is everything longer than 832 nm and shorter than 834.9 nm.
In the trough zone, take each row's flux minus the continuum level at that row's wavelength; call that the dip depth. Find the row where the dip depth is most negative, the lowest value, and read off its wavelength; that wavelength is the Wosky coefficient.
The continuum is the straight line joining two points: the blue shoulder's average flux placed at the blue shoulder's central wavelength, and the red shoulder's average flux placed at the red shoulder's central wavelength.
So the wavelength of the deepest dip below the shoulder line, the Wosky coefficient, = 833.849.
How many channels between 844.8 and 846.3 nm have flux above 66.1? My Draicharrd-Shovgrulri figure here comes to 0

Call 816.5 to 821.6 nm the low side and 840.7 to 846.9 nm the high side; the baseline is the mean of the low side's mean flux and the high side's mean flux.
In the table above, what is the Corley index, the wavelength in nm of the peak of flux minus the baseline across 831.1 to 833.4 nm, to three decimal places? 831.548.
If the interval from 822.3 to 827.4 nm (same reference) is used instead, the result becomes 822.787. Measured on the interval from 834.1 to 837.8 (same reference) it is 834.425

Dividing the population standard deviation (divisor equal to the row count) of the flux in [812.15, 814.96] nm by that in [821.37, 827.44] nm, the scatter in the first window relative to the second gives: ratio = 0.59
